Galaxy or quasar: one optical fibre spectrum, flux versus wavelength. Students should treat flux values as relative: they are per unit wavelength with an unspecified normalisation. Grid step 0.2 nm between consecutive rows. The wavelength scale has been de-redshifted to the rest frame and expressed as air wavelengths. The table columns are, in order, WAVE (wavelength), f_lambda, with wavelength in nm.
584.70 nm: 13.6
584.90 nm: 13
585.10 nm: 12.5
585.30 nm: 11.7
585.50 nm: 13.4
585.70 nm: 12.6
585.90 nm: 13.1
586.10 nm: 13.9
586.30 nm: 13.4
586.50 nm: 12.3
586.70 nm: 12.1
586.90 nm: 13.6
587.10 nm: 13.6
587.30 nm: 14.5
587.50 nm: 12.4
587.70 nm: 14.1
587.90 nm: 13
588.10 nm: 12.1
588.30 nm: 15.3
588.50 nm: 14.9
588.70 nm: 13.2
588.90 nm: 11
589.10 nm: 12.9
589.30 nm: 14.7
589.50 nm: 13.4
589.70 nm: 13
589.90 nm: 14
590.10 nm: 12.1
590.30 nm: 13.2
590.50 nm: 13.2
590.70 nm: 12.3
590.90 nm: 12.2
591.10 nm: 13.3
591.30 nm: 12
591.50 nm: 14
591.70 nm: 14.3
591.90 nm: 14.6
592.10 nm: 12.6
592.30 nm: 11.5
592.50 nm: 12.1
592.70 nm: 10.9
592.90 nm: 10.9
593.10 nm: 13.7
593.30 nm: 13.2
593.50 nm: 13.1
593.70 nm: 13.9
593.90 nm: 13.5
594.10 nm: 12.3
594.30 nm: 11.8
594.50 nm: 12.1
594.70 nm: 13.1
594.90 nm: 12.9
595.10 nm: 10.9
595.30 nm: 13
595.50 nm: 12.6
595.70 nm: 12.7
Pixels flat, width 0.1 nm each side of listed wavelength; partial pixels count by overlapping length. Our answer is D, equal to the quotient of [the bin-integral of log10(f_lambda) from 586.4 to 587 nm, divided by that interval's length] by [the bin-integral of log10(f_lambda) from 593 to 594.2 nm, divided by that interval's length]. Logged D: 0.98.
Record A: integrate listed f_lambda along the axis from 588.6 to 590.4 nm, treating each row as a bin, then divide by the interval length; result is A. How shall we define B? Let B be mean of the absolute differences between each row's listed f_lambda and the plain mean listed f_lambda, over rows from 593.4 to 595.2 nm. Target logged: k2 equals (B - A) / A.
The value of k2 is -0.942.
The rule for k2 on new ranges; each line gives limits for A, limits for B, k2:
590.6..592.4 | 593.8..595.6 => -0.953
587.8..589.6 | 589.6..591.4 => -0.956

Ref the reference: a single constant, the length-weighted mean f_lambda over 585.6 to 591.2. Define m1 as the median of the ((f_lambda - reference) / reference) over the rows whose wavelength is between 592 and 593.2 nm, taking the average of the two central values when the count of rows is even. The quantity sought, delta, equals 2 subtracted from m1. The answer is -2.11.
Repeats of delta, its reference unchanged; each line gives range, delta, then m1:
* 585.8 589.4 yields -1.99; 0.008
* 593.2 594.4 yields -2.00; -0.003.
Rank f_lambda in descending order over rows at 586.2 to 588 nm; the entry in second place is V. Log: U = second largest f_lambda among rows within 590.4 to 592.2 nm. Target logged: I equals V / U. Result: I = 0.99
